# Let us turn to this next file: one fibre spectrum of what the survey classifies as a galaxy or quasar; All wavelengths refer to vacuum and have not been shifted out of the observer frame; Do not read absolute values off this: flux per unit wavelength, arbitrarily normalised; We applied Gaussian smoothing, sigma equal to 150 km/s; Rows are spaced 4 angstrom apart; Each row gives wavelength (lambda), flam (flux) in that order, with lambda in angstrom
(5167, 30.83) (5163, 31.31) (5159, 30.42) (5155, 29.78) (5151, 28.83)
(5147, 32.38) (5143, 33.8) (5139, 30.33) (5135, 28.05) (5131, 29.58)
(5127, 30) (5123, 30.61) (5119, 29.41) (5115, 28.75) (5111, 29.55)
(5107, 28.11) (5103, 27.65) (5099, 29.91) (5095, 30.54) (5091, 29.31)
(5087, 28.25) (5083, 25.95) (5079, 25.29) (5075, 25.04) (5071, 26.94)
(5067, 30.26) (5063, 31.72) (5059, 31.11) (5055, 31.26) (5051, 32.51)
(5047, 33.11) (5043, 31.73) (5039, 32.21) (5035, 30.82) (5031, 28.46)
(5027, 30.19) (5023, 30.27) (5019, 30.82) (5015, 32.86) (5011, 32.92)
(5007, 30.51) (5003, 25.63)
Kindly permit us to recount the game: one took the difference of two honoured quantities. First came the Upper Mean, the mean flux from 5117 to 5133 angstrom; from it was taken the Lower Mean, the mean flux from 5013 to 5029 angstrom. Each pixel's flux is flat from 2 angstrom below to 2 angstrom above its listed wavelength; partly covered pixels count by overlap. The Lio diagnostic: -1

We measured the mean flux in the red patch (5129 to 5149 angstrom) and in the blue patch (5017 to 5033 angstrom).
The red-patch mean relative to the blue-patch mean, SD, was 1.03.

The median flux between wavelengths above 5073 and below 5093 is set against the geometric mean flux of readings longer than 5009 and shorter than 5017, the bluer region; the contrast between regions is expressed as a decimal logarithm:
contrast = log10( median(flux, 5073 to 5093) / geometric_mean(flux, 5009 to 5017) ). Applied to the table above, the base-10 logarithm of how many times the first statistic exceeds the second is -0.10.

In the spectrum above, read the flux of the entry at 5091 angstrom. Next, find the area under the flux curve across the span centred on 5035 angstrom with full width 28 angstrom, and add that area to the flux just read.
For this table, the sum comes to 896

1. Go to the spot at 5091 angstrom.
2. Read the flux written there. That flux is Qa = 29.31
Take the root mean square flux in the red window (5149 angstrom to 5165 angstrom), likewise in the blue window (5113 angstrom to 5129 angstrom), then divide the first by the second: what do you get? 1.01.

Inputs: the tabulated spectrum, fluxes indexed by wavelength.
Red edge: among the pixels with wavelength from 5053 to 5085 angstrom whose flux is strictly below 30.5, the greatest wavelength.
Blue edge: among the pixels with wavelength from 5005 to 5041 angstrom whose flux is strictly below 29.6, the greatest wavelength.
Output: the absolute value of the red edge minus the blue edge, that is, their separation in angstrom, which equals 52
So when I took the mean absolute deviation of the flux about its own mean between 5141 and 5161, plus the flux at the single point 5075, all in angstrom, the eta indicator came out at 26.7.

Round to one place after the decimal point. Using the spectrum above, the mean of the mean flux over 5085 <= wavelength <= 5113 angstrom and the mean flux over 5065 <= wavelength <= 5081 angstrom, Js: 28.0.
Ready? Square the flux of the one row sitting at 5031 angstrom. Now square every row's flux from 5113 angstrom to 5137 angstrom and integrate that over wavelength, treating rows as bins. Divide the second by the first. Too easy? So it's 25.6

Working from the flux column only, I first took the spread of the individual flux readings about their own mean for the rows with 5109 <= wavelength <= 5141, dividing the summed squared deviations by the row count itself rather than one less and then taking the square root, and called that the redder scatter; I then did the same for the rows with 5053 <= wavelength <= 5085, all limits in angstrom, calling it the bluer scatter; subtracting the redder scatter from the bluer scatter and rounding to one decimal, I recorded 1.9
